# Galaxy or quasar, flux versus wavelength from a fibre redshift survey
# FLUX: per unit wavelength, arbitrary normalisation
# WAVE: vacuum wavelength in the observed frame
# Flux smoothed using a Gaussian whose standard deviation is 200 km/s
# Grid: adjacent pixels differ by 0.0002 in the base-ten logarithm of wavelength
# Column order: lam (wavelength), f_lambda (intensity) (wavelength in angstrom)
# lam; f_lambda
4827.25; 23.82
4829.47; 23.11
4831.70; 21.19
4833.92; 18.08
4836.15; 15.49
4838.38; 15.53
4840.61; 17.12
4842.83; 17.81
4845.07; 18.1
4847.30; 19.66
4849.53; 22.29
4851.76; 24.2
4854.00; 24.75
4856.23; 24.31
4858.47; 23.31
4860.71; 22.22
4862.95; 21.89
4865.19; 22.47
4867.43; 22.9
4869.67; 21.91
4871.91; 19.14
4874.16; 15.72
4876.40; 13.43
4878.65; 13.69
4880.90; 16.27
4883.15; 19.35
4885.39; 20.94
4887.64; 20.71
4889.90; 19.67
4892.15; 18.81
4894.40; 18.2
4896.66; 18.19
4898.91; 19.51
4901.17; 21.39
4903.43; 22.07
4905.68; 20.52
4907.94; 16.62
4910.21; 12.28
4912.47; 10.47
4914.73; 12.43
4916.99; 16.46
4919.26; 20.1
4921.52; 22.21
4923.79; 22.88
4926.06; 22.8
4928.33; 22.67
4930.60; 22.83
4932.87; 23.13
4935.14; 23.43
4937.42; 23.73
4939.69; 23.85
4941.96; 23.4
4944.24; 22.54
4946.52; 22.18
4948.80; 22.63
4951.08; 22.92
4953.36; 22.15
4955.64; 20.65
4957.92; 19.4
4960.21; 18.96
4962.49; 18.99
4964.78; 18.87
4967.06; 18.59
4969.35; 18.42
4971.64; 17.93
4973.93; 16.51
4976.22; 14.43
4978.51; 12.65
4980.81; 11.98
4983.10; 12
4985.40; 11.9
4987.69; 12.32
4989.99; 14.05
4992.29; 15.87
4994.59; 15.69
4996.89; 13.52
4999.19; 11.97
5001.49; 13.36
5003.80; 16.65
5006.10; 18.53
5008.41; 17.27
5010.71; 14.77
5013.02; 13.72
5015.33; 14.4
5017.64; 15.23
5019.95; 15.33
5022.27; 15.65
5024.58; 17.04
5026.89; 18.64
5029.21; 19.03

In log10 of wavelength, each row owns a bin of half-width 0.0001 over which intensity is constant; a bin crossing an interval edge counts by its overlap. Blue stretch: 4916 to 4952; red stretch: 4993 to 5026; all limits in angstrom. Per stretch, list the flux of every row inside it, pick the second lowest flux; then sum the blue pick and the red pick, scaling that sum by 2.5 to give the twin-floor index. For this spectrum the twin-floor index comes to 84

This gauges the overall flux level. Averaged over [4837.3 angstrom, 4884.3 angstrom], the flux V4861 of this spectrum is 19.8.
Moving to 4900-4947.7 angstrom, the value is 20.4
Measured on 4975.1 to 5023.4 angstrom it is 14.3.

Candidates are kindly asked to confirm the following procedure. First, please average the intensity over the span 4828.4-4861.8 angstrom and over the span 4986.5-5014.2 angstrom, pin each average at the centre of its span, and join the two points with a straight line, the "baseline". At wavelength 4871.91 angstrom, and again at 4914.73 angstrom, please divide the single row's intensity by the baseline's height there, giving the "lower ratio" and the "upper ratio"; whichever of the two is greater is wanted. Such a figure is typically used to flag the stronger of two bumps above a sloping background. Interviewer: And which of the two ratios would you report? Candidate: 0.98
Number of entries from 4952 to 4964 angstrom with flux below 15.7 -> 0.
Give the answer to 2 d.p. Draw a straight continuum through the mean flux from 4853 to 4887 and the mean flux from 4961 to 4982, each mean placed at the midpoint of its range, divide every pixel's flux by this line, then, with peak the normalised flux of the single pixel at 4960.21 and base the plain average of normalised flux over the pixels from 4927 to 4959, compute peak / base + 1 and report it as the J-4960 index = 1.87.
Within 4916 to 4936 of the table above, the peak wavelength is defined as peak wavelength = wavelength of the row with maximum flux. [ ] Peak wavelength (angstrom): 4935.14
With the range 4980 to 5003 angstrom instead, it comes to 4992.29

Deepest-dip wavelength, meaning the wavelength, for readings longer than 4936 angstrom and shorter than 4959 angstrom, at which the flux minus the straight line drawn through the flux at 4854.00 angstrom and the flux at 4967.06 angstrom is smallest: 4957.92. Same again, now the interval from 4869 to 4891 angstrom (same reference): 4876.40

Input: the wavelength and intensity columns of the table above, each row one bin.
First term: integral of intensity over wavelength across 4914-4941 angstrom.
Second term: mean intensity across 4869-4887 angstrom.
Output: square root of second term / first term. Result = 0.174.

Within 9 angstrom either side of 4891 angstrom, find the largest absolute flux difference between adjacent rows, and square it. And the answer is 3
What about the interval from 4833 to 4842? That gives 7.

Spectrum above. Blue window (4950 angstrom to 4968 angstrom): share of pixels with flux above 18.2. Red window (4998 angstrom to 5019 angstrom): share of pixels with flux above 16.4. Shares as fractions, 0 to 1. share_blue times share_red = 0.3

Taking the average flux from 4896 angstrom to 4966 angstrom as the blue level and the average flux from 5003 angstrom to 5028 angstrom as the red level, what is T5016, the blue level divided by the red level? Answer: 1.26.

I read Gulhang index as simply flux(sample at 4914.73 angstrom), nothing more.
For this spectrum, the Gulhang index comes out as 12.43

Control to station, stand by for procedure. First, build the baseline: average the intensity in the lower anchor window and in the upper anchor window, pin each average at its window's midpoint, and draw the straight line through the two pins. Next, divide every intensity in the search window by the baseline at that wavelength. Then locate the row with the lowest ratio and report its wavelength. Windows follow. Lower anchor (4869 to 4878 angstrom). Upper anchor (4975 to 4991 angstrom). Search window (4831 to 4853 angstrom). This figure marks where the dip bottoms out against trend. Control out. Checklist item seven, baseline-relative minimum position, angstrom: 4836.15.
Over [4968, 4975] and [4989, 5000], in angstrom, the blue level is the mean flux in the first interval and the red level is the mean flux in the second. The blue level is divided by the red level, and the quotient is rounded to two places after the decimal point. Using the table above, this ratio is 1.24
